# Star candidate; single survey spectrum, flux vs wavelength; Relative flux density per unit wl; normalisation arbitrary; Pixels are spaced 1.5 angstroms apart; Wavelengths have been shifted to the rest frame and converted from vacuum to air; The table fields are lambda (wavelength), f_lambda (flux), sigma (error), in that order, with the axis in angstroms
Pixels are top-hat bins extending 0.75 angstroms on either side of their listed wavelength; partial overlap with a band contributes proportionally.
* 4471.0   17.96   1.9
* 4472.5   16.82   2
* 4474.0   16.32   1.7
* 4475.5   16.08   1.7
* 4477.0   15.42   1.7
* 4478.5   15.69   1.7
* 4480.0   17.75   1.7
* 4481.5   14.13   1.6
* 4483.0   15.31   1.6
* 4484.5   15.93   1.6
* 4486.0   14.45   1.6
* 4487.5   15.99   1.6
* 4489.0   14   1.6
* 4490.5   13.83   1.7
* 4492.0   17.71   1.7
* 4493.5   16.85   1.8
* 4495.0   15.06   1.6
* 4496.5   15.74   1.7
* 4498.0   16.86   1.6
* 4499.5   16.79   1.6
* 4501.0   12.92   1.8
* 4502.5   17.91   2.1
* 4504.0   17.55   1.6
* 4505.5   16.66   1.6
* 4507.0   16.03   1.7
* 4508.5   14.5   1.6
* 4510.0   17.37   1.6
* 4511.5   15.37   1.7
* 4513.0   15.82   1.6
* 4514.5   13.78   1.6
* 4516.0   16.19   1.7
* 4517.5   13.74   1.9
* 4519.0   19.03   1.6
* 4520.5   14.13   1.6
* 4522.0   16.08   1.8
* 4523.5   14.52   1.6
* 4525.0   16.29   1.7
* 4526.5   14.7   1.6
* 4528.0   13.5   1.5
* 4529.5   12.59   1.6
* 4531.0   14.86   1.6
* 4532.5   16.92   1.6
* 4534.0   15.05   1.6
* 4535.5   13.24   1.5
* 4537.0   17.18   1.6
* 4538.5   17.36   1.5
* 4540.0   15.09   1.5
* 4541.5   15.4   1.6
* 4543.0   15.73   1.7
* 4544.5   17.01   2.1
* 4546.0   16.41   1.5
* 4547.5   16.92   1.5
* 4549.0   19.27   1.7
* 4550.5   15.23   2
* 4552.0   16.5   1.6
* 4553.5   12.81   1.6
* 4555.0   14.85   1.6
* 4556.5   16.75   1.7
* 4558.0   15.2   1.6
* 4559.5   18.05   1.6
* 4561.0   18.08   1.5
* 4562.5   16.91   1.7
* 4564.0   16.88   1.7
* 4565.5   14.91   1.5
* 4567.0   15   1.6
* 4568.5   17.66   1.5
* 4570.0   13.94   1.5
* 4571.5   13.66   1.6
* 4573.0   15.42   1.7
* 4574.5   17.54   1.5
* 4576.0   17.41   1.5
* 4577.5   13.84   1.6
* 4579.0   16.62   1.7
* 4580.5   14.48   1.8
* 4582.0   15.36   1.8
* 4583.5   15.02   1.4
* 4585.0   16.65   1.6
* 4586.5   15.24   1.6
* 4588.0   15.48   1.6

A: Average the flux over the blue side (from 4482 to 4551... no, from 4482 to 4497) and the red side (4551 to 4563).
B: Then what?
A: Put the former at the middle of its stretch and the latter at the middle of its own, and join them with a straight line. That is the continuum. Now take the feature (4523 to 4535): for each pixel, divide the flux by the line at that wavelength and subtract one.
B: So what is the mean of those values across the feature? -0.067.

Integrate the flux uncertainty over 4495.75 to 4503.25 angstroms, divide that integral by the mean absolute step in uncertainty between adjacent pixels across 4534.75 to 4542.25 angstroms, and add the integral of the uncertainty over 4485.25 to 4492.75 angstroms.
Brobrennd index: 188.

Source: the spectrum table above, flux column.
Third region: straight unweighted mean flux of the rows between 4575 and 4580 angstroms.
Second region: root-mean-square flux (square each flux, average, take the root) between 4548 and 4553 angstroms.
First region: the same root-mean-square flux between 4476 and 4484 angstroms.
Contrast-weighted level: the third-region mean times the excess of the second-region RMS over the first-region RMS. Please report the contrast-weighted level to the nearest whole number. 22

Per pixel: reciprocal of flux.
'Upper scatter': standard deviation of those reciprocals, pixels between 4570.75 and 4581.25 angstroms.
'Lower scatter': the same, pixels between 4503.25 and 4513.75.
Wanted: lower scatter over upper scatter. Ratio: 0.6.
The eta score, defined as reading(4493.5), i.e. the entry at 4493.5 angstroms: 16.85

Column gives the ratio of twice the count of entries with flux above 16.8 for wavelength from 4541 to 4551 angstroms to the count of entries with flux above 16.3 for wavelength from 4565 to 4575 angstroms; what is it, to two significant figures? 3.0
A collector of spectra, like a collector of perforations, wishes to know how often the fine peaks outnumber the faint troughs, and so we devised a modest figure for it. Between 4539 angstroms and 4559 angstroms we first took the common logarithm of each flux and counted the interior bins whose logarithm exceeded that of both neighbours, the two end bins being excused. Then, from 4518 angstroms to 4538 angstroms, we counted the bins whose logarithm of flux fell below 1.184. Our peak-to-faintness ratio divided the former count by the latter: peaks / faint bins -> 0.50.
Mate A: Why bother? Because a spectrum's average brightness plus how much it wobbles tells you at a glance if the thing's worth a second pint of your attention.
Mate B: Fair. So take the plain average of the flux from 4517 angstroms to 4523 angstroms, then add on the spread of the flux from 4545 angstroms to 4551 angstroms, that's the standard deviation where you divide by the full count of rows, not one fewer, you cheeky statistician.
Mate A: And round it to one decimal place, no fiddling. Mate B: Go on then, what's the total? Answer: 17.2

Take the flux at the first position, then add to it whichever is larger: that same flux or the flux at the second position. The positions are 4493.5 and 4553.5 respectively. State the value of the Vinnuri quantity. 33.7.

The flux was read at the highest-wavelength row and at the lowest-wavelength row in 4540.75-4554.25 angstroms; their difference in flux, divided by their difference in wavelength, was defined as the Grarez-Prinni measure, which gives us -0.2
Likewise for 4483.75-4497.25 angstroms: 0.0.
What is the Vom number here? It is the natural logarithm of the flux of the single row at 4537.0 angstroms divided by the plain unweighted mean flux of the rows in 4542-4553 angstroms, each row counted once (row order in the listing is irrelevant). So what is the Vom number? 0.03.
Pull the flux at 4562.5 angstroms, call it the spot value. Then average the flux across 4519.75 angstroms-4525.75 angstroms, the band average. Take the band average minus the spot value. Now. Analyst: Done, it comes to -1.7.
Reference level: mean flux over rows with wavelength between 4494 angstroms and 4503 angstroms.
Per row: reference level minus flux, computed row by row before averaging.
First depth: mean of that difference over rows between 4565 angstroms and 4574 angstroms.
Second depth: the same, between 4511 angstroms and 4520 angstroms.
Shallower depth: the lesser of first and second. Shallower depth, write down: 0.2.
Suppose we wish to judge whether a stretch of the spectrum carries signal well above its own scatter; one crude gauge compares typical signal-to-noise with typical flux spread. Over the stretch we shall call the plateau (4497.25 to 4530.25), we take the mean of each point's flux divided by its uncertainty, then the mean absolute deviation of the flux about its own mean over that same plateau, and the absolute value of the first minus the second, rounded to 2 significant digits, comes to 7.9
